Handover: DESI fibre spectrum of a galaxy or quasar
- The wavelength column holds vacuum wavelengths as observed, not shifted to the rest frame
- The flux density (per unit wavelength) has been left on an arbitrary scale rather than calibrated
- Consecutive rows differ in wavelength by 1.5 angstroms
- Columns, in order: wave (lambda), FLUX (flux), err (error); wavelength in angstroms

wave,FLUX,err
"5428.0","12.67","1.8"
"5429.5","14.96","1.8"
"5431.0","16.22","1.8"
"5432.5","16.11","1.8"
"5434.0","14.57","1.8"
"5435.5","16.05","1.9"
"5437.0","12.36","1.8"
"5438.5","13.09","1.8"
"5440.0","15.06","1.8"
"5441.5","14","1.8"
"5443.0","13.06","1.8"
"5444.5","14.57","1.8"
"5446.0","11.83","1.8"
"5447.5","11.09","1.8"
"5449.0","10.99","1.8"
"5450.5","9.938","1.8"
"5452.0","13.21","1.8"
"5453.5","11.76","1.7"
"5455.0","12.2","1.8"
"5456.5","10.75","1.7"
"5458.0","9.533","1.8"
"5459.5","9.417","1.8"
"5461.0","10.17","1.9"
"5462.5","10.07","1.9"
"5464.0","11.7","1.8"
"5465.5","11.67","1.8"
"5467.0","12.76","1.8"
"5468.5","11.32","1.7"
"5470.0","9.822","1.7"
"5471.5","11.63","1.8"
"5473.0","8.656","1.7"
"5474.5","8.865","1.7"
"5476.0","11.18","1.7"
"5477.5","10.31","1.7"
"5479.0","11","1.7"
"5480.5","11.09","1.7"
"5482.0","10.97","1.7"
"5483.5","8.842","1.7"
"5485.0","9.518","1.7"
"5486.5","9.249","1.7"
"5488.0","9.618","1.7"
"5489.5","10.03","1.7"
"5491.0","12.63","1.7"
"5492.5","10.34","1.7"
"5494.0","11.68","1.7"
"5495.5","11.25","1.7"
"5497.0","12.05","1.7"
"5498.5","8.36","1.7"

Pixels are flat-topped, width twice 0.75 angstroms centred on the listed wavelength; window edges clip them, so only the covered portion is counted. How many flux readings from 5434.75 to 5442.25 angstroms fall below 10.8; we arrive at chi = 0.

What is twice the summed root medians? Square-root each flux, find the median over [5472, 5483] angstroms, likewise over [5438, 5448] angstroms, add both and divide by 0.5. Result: 13.9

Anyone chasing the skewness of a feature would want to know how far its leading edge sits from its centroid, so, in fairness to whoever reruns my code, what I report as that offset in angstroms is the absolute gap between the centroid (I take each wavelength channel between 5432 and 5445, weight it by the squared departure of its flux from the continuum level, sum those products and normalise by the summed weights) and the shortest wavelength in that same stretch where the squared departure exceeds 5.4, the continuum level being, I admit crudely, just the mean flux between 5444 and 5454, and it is 4.3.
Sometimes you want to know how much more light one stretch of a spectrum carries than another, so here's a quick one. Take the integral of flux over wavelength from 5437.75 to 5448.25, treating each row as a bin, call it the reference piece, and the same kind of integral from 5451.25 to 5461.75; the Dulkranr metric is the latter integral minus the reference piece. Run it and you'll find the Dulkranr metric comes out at -23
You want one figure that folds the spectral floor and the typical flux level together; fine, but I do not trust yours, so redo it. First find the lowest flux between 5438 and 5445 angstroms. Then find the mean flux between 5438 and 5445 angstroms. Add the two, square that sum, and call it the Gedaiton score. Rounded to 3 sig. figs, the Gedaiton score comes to 730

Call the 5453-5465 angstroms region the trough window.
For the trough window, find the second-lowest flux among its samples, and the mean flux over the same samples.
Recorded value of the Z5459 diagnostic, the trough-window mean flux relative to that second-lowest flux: 1.12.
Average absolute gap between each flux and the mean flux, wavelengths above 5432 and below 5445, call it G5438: 1.1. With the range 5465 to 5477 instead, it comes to 1.2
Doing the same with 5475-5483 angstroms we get 0.2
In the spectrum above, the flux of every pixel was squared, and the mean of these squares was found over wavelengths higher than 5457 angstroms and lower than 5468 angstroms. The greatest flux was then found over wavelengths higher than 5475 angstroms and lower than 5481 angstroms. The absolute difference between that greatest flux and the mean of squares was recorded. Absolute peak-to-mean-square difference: 106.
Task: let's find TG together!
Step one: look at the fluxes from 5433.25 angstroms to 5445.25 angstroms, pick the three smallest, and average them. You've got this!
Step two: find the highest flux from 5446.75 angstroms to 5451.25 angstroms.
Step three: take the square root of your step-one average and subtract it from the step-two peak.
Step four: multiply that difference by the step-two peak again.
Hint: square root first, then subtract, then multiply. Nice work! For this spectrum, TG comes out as 83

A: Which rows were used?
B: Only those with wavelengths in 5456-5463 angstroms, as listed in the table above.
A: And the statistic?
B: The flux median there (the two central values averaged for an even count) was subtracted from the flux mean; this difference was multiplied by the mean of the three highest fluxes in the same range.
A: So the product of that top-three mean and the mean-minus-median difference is -1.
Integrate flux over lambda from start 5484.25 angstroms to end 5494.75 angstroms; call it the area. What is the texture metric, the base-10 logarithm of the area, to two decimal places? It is 2.04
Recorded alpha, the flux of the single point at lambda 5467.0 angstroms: 12.76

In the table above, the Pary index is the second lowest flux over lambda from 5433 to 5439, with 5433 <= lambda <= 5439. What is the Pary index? 13.09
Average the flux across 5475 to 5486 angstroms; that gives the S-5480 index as 10.4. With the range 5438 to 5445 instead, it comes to 14.0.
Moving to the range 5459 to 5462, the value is 9.8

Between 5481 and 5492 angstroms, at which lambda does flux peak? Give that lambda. 5491.0 angstroms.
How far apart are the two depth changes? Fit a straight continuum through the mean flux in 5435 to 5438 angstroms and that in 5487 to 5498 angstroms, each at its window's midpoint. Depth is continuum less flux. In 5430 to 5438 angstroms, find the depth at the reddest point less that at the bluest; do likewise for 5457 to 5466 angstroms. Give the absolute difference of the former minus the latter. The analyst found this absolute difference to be 6.1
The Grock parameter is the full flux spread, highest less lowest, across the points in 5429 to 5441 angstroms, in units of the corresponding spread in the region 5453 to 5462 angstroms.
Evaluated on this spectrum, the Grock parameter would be 1.4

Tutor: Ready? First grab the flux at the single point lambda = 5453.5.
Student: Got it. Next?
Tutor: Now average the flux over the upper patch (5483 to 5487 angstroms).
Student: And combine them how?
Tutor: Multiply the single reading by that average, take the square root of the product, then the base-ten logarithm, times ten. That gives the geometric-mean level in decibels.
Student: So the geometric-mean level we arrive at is 10.2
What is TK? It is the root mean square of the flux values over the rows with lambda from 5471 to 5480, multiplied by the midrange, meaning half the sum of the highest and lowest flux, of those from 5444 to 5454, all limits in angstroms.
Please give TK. 127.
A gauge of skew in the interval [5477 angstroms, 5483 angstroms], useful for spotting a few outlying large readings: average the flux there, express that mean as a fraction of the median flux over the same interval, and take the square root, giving 0.99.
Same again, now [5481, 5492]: 1.03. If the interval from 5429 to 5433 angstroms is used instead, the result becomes 0.99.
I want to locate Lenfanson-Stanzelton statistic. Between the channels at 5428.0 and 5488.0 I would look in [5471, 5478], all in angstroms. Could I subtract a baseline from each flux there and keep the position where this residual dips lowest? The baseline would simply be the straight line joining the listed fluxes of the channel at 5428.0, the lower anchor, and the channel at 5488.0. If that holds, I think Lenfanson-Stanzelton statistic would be 5473.0 angstroms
